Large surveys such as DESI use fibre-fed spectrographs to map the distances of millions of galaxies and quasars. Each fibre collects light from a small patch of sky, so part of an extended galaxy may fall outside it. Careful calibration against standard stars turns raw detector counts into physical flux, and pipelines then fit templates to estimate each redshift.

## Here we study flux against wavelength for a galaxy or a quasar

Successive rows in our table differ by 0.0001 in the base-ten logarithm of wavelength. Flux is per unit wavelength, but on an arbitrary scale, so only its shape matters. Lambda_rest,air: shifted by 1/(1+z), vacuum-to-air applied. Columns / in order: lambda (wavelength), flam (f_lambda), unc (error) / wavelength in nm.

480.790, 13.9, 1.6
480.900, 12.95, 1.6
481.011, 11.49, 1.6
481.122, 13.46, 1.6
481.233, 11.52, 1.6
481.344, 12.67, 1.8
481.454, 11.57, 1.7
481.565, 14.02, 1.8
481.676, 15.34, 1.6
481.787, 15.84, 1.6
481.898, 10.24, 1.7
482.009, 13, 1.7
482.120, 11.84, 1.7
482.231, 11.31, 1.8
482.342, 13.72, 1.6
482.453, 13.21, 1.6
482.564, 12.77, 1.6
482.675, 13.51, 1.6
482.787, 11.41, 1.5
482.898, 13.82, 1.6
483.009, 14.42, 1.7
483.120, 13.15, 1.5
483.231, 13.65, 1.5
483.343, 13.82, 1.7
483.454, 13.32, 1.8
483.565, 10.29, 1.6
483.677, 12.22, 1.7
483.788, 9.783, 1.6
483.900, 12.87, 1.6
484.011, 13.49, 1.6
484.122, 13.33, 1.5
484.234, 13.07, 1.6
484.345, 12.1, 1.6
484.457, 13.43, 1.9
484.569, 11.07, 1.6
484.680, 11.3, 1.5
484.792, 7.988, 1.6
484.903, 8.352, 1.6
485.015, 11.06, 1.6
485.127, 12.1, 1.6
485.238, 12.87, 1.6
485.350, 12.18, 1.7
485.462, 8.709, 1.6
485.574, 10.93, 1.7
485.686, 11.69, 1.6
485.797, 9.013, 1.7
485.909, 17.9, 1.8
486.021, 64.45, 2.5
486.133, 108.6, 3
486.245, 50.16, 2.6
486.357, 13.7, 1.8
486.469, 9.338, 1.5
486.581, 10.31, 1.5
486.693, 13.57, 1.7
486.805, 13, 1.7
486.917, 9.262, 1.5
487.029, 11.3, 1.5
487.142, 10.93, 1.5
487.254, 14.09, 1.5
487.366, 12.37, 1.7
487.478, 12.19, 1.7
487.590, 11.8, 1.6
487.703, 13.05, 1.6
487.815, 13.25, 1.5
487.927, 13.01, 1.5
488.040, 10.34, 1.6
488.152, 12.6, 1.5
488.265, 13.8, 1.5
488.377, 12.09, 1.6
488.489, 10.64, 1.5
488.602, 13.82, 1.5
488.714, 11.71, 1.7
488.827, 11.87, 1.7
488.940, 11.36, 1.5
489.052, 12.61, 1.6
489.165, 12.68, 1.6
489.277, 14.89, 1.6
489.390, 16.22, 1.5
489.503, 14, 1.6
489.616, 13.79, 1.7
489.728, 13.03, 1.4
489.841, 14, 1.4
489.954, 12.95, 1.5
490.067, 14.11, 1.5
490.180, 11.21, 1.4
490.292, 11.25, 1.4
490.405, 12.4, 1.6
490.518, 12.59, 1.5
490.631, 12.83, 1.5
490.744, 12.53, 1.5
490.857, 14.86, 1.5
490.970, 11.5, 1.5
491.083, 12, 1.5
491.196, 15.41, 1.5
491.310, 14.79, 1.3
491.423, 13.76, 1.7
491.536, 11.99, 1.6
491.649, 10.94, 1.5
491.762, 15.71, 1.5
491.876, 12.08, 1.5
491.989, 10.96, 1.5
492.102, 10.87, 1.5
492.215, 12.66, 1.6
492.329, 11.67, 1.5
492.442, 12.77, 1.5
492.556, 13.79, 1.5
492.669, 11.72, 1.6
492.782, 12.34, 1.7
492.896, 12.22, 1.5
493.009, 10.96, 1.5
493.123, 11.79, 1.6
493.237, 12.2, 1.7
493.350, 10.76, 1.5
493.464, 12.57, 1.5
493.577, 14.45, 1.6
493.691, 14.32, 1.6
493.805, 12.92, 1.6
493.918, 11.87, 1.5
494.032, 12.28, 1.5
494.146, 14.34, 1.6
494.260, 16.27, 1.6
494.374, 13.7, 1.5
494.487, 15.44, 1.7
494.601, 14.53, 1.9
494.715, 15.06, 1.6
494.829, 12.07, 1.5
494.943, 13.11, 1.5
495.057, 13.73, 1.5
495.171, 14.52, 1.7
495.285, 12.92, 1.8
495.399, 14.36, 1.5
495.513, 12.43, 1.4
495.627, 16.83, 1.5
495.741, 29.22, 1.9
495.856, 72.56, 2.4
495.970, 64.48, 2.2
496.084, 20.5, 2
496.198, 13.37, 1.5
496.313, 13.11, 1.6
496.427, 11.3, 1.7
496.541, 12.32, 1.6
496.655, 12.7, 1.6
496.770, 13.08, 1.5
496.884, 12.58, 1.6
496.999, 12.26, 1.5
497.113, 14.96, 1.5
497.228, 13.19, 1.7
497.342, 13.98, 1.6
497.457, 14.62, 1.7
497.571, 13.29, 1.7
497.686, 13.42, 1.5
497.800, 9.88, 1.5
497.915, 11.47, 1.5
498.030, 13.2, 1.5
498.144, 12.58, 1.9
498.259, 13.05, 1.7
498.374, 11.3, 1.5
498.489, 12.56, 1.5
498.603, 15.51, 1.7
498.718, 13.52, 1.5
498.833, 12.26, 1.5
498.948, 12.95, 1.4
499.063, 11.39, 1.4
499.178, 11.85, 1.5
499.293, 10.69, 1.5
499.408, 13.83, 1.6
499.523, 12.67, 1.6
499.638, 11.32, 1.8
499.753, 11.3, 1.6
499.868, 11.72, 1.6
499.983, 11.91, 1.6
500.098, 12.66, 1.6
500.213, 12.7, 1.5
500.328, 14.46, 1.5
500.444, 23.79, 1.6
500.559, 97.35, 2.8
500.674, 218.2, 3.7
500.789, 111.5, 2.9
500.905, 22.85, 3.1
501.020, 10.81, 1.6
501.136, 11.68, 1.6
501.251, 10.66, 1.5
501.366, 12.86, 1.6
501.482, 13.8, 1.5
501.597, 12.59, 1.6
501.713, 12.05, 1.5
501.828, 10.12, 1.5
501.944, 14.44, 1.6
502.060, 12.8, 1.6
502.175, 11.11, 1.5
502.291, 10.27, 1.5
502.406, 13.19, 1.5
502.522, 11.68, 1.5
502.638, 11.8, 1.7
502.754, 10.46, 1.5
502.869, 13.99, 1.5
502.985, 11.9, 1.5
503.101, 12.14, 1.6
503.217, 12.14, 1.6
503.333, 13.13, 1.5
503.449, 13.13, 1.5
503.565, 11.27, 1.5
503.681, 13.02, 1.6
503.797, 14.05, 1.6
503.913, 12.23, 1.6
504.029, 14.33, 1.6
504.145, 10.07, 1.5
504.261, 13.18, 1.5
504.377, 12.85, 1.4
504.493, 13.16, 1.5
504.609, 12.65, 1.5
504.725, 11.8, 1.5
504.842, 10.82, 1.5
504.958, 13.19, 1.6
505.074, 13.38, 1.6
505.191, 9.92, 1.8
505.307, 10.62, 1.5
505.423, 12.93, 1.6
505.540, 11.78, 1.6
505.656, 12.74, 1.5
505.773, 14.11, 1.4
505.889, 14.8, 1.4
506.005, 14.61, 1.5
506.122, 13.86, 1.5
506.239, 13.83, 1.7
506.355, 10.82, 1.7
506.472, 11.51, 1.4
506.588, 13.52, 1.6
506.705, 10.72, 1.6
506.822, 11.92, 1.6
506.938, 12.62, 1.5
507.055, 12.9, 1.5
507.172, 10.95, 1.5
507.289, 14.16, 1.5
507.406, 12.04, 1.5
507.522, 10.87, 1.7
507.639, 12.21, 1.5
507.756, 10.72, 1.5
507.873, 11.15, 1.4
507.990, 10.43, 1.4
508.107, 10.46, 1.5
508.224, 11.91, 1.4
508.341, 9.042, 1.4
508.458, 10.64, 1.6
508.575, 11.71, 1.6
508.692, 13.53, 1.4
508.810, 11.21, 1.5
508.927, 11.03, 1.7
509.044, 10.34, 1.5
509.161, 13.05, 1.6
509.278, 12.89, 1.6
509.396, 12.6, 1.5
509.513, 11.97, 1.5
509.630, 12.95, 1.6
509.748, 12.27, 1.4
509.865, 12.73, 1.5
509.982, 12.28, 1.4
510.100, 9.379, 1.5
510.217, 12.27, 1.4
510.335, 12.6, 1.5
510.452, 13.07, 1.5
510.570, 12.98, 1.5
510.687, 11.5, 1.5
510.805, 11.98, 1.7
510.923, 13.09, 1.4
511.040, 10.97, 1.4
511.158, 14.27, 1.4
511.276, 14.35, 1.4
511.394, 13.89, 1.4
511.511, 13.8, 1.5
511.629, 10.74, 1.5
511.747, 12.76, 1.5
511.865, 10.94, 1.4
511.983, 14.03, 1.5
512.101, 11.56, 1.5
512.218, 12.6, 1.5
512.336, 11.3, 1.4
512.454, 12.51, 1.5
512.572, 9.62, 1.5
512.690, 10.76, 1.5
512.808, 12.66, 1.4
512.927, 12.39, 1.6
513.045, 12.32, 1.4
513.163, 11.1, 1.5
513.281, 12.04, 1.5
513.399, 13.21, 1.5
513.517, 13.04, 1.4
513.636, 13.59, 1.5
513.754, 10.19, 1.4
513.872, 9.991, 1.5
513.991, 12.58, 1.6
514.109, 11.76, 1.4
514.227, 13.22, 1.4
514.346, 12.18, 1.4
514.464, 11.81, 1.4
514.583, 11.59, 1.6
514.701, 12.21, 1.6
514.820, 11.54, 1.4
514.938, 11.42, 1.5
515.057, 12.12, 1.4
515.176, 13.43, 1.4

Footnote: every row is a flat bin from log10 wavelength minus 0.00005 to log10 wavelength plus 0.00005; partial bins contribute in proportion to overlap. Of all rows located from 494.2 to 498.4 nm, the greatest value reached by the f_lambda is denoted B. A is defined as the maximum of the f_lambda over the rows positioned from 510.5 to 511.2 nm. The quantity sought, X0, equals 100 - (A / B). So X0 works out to 99.8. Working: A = 14.27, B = 72.56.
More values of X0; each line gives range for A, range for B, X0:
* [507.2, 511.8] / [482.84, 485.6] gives 99.0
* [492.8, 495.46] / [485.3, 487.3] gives 99.9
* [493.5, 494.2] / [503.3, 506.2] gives 99.0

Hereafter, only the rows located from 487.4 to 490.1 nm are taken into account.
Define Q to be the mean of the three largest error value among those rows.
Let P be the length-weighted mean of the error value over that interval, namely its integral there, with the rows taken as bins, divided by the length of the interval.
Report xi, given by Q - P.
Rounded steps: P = 1.56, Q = 1.70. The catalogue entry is 0.14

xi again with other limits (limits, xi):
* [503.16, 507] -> 0.19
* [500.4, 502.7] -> 1.36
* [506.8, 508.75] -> 0.13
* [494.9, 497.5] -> 0.53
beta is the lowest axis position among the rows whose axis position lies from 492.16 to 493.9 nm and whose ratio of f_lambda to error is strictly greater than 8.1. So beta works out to 492.442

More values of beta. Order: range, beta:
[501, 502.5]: 501.482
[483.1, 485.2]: 483.120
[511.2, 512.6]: 511.276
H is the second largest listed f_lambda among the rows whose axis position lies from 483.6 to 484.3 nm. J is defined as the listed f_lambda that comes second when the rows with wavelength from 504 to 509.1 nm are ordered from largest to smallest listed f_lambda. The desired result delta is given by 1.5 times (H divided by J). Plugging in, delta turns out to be 1.37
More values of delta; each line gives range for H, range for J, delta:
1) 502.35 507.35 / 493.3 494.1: 1.53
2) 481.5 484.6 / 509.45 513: 1.61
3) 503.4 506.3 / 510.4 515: 1.54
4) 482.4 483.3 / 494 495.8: 1.23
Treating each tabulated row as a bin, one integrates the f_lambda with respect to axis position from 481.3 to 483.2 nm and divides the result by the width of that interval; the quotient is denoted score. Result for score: 13.1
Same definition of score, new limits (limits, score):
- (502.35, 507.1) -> 12.5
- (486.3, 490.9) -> 12.6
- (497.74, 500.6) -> 15.8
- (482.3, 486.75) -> 16.8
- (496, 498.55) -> 13.7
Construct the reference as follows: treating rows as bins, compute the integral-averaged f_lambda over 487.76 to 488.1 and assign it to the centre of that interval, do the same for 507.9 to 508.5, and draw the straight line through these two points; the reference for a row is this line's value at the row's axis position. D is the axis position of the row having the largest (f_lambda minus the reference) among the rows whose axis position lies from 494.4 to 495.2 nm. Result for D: 494.487 nm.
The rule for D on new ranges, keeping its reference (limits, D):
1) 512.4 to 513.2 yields 512.808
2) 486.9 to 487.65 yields 487.254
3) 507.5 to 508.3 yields 507.639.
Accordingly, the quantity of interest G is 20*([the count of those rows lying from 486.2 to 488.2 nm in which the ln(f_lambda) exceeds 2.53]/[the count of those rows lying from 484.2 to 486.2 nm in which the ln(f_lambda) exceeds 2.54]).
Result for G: 30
